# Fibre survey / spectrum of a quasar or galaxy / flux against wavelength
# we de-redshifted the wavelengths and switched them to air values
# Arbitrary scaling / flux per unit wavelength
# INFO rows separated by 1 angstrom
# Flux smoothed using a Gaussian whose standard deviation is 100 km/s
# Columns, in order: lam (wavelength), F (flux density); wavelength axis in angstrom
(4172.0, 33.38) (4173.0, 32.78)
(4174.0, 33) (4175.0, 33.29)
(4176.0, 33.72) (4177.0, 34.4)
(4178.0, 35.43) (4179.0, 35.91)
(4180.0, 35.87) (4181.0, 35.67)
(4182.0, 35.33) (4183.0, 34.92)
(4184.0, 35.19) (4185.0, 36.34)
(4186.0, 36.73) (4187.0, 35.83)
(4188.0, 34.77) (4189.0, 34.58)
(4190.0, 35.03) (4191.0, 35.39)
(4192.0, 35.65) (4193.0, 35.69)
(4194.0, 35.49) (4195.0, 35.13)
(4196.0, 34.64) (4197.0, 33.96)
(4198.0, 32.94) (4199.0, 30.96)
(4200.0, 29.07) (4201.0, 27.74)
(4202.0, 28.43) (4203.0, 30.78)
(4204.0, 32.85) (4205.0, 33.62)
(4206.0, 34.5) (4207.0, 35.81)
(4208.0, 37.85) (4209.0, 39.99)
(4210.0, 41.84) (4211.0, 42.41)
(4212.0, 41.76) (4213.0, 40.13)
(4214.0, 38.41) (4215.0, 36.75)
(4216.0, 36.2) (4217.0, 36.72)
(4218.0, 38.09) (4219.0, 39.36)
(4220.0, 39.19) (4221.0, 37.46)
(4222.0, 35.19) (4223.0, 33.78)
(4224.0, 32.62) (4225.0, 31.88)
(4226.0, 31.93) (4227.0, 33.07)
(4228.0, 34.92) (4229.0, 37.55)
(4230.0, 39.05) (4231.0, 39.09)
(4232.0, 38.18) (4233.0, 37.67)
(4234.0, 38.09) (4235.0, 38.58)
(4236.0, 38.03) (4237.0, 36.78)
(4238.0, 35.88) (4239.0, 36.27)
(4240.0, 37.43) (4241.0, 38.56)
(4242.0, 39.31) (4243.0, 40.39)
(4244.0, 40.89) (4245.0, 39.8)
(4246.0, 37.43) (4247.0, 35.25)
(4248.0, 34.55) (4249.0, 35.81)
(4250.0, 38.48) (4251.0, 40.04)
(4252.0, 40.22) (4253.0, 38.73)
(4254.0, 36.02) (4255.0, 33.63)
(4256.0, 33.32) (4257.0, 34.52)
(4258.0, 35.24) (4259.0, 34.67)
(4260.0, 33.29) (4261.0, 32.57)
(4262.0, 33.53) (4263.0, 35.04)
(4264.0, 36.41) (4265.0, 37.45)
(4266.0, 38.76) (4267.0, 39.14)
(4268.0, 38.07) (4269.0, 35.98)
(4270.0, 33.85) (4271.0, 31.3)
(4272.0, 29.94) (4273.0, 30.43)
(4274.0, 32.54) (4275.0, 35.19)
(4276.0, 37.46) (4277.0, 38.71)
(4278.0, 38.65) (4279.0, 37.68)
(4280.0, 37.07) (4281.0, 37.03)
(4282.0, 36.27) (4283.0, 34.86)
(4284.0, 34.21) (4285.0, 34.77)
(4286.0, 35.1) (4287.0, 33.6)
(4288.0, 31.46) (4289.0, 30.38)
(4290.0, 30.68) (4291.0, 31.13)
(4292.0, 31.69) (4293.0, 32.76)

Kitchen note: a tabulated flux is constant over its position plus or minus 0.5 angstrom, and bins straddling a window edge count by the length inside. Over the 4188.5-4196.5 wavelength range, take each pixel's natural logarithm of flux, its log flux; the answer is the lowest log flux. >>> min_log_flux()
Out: 3.54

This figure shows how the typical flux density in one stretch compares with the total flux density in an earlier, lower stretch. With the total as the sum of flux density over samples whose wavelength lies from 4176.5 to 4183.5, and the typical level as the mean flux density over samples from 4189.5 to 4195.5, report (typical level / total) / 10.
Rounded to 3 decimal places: 0.014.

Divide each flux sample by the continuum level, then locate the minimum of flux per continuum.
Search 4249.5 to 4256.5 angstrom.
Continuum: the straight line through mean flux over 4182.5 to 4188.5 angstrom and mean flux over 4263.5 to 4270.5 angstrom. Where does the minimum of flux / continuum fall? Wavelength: 4256.0 angstrom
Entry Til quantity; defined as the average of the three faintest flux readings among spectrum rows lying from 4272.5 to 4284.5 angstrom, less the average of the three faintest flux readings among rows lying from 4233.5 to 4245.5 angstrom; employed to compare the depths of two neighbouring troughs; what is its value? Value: -3.9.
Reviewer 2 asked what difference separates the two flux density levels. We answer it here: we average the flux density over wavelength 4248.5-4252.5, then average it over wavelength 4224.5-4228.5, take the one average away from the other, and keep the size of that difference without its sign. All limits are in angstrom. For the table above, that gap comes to 6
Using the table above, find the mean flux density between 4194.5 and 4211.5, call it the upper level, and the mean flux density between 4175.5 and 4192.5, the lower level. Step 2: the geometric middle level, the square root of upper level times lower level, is 34.8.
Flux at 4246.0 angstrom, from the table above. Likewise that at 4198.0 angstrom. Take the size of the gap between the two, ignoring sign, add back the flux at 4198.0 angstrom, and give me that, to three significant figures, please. 37.4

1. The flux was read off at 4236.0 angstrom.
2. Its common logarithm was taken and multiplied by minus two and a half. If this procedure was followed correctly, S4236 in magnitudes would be -3.95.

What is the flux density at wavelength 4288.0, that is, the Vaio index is 31.46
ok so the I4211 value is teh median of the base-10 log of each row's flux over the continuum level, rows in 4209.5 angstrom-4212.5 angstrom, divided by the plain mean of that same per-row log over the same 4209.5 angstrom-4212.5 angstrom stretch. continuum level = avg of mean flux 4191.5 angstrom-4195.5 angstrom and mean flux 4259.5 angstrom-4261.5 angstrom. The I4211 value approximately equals 0.98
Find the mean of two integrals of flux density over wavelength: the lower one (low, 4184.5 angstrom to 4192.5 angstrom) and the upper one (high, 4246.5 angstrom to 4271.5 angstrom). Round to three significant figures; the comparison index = 590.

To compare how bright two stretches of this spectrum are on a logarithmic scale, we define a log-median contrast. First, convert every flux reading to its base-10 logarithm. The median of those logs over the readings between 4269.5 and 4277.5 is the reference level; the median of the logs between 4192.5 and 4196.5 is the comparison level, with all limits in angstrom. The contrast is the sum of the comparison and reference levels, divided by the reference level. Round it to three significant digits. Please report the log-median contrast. 2.02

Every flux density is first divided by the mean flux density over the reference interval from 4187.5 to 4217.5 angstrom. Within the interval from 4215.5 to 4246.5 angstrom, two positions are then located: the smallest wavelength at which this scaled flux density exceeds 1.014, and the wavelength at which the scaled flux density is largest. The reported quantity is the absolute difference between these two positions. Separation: 28 angstrom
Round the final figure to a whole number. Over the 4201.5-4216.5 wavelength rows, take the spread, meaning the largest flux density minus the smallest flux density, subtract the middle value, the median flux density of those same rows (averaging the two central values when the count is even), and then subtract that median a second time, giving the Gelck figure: -60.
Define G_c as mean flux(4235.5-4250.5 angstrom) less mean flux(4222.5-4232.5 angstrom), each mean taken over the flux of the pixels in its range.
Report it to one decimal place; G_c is 2.5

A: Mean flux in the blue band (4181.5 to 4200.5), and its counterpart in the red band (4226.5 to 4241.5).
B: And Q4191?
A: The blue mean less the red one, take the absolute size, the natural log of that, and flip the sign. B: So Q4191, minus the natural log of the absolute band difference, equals -0.98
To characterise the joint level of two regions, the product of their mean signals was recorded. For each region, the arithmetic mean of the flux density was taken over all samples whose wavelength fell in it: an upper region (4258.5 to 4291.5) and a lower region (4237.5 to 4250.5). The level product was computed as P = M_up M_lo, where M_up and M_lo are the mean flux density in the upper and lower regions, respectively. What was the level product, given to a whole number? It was 1310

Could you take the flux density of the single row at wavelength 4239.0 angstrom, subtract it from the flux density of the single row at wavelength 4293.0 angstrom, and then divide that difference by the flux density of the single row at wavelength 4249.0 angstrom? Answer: -0.10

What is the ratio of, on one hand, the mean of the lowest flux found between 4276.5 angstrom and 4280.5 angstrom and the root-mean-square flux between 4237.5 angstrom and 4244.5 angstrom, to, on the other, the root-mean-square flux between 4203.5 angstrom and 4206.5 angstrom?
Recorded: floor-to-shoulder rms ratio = 1.12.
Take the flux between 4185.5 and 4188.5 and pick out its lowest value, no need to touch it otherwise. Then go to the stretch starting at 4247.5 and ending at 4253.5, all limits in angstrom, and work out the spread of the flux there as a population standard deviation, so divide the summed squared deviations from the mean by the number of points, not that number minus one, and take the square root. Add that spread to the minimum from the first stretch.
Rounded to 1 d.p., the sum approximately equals 36.9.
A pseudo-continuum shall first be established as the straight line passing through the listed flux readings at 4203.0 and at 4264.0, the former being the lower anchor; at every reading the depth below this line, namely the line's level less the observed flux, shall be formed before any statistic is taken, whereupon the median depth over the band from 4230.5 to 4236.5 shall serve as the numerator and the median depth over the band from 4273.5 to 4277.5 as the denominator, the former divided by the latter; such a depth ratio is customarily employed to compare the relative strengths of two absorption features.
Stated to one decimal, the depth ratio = -4.0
